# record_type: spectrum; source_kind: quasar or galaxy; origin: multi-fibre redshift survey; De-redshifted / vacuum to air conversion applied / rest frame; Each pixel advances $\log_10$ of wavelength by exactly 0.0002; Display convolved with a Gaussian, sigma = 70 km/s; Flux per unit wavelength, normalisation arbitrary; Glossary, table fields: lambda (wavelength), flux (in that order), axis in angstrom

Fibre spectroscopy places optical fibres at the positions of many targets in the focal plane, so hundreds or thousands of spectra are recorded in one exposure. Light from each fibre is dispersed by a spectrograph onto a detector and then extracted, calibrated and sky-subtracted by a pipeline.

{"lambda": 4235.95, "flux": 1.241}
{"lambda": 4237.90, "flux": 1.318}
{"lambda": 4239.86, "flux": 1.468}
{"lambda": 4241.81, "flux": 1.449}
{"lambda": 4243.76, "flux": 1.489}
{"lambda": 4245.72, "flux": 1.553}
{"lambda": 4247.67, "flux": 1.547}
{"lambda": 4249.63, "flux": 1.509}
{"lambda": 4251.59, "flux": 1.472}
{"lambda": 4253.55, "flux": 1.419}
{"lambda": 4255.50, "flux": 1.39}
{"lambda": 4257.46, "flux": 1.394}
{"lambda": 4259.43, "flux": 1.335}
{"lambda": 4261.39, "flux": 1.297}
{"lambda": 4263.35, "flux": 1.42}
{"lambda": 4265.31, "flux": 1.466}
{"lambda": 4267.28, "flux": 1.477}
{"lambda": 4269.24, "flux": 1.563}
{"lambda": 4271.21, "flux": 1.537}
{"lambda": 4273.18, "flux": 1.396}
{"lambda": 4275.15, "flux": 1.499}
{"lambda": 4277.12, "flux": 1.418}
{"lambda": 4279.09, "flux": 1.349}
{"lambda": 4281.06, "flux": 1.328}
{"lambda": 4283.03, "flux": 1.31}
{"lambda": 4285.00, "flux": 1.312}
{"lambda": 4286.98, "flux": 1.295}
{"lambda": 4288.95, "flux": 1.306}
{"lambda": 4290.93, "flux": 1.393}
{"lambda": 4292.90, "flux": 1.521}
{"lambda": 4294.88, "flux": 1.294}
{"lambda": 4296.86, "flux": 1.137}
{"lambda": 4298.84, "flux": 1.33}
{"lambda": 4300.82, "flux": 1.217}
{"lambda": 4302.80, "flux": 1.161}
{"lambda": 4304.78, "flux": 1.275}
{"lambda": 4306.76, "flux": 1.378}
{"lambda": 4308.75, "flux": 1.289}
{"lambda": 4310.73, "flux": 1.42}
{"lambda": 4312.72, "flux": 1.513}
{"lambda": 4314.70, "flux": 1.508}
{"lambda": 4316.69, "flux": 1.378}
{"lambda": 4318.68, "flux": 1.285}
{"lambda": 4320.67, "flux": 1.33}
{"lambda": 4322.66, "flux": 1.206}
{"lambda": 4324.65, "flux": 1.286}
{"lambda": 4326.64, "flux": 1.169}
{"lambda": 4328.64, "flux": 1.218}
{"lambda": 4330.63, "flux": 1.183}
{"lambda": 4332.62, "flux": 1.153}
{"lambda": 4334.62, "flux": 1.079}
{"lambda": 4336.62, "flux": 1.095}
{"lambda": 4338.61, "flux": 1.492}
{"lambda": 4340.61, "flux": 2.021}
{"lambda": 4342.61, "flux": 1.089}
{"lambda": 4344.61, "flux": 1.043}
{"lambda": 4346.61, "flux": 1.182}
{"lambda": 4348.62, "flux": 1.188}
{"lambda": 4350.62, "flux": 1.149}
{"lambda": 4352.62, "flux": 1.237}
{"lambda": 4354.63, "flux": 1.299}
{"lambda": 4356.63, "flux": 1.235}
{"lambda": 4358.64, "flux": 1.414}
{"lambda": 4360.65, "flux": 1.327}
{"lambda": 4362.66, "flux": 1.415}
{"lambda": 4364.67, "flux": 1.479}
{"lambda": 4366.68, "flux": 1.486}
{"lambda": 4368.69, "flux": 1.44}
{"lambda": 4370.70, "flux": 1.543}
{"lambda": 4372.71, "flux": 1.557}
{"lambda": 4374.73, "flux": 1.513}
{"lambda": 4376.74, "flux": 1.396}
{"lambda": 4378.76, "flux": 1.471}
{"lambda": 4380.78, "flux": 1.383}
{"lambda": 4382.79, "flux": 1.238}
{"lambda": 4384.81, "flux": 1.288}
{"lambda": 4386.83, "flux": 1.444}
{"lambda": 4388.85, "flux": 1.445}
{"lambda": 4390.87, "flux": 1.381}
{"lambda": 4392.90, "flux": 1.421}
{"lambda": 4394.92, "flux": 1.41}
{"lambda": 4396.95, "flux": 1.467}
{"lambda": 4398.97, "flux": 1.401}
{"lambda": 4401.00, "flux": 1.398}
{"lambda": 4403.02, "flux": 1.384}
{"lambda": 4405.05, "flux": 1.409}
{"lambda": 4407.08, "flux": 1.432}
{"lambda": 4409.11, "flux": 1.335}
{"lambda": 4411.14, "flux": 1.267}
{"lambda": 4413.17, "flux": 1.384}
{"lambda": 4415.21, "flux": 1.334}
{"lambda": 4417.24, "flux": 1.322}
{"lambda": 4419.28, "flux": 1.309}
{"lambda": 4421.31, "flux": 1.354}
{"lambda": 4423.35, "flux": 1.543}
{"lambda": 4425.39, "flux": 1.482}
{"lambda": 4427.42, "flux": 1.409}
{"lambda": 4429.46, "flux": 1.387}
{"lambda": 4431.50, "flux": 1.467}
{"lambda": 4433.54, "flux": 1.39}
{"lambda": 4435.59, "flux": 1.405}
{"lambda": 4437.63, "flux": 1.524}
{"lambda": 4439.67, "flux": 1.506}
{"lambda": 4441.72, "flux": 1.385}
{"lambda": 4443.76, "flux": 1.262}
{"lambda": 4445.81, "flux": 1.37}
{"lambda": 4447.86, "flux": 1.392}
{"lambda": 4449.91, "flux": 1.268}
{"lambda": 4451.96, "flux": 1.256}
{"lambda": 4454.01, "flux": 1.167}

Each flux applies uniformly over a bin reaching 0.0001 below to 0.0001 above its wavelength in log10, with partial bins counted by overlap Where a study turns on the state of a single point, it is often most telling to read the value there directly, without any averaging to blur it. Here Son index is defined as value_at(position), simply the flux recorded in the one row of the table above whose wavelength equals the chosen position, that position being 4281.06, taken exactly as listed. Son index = 1.328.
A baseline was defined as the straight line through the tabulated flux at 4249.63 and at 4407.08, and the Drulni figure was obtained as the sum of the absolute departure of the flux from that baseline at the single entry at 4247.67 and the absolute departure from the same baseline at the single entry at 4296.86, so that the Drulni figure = 0.39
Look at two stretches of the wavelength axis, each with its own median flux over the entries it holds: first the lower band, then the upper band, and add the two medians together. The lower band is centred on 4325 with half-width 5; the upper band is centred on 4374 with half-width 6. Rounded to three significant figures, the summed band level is 2.71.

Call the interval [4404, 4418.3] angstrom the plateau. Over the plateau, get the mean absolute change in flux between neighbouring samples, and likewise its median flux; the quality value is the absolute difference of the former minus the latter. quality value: 1.27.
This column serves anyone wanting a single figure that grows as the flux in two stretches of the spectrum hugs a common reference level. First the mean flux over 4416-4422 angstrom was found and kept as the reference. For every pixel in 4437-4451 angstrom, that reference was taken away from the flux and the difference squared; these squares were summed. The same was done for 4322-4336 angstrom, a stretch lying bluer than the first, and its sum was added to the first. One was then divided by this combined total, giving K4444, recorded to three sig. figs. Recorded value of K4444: 3.92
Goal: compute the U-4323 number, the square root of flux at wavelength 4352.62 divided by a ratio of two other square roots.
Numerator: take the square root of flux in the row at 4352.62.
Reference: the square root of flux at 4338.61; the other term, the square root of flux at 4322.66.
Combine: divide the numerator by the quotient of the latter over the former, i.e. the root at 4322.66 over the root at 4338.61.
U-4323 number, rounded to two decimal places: 1.24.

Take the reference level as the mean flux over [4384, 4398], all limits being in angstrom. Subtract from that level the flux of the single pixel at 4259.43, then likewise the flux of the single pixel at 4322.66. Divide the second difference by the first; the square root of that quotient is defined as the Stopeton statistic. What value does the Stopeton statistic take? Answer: 1.7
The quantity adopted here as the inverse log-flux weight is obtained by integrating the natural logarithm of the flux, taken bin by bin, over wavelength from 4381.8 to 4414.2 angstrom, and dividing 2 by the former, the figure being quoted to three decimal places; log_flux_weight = 0.192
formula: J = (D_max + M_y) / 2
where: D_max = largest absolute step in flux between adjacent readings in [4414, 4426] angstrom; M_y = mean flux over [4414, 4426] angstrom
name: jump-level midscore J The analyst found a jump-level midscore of 0.79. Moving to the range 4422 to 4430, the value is 0.76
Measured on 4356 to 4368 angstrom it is 0.79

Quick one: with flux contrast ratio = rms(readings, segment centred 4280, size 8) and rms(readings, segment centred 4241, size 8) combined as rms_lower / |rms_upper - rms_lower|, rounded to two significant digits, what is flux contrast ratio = 18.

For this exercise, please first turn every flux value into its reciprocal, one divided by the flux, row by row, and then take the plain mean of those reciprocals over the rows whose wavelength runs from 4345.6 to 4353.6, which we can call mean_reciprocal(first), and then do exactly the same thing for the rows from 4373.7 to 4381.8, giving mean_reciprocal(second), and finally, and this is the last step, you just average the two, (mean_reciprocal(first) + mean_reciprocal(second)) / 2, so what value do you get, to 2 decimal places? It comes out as 0.77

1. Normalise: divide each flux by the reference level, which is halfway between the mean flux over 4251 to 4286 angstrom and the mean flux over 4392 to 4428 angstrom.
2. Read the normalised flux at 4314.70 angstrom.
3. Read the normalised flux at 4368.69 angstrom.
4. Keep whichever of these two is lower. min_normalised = 1.03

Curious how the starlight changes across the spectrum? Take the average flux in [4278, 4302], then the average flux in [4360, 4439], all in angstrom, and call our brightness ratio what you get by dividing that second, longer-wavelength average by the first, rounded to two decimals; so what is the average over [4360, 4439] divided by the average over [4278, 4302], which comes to 1.07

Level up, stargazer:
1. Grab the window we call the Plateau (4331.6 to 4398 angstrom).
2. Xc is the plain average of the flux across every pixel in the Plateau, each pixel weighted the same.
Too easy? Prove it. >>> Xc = 1.36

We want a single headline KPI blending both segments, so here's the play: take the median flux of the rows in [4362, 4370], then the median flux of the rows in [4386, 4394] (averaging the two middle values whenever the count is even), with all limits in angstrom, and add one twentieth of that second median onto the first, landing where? 1.53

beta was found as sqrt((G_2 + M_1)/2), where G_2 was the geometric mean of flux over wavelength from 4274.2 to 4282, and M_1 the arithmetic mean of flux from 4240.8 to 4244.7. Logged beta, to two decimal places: 1.20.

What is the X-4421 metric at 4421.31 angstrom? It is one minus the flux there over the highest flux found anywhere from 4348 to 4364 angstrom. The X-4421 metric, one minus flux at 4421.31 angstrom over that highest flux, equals 0.04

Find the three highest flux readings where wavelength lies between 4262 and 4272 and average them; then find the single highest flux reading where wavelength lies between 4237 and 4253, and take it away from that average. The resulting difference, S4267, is -0.027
